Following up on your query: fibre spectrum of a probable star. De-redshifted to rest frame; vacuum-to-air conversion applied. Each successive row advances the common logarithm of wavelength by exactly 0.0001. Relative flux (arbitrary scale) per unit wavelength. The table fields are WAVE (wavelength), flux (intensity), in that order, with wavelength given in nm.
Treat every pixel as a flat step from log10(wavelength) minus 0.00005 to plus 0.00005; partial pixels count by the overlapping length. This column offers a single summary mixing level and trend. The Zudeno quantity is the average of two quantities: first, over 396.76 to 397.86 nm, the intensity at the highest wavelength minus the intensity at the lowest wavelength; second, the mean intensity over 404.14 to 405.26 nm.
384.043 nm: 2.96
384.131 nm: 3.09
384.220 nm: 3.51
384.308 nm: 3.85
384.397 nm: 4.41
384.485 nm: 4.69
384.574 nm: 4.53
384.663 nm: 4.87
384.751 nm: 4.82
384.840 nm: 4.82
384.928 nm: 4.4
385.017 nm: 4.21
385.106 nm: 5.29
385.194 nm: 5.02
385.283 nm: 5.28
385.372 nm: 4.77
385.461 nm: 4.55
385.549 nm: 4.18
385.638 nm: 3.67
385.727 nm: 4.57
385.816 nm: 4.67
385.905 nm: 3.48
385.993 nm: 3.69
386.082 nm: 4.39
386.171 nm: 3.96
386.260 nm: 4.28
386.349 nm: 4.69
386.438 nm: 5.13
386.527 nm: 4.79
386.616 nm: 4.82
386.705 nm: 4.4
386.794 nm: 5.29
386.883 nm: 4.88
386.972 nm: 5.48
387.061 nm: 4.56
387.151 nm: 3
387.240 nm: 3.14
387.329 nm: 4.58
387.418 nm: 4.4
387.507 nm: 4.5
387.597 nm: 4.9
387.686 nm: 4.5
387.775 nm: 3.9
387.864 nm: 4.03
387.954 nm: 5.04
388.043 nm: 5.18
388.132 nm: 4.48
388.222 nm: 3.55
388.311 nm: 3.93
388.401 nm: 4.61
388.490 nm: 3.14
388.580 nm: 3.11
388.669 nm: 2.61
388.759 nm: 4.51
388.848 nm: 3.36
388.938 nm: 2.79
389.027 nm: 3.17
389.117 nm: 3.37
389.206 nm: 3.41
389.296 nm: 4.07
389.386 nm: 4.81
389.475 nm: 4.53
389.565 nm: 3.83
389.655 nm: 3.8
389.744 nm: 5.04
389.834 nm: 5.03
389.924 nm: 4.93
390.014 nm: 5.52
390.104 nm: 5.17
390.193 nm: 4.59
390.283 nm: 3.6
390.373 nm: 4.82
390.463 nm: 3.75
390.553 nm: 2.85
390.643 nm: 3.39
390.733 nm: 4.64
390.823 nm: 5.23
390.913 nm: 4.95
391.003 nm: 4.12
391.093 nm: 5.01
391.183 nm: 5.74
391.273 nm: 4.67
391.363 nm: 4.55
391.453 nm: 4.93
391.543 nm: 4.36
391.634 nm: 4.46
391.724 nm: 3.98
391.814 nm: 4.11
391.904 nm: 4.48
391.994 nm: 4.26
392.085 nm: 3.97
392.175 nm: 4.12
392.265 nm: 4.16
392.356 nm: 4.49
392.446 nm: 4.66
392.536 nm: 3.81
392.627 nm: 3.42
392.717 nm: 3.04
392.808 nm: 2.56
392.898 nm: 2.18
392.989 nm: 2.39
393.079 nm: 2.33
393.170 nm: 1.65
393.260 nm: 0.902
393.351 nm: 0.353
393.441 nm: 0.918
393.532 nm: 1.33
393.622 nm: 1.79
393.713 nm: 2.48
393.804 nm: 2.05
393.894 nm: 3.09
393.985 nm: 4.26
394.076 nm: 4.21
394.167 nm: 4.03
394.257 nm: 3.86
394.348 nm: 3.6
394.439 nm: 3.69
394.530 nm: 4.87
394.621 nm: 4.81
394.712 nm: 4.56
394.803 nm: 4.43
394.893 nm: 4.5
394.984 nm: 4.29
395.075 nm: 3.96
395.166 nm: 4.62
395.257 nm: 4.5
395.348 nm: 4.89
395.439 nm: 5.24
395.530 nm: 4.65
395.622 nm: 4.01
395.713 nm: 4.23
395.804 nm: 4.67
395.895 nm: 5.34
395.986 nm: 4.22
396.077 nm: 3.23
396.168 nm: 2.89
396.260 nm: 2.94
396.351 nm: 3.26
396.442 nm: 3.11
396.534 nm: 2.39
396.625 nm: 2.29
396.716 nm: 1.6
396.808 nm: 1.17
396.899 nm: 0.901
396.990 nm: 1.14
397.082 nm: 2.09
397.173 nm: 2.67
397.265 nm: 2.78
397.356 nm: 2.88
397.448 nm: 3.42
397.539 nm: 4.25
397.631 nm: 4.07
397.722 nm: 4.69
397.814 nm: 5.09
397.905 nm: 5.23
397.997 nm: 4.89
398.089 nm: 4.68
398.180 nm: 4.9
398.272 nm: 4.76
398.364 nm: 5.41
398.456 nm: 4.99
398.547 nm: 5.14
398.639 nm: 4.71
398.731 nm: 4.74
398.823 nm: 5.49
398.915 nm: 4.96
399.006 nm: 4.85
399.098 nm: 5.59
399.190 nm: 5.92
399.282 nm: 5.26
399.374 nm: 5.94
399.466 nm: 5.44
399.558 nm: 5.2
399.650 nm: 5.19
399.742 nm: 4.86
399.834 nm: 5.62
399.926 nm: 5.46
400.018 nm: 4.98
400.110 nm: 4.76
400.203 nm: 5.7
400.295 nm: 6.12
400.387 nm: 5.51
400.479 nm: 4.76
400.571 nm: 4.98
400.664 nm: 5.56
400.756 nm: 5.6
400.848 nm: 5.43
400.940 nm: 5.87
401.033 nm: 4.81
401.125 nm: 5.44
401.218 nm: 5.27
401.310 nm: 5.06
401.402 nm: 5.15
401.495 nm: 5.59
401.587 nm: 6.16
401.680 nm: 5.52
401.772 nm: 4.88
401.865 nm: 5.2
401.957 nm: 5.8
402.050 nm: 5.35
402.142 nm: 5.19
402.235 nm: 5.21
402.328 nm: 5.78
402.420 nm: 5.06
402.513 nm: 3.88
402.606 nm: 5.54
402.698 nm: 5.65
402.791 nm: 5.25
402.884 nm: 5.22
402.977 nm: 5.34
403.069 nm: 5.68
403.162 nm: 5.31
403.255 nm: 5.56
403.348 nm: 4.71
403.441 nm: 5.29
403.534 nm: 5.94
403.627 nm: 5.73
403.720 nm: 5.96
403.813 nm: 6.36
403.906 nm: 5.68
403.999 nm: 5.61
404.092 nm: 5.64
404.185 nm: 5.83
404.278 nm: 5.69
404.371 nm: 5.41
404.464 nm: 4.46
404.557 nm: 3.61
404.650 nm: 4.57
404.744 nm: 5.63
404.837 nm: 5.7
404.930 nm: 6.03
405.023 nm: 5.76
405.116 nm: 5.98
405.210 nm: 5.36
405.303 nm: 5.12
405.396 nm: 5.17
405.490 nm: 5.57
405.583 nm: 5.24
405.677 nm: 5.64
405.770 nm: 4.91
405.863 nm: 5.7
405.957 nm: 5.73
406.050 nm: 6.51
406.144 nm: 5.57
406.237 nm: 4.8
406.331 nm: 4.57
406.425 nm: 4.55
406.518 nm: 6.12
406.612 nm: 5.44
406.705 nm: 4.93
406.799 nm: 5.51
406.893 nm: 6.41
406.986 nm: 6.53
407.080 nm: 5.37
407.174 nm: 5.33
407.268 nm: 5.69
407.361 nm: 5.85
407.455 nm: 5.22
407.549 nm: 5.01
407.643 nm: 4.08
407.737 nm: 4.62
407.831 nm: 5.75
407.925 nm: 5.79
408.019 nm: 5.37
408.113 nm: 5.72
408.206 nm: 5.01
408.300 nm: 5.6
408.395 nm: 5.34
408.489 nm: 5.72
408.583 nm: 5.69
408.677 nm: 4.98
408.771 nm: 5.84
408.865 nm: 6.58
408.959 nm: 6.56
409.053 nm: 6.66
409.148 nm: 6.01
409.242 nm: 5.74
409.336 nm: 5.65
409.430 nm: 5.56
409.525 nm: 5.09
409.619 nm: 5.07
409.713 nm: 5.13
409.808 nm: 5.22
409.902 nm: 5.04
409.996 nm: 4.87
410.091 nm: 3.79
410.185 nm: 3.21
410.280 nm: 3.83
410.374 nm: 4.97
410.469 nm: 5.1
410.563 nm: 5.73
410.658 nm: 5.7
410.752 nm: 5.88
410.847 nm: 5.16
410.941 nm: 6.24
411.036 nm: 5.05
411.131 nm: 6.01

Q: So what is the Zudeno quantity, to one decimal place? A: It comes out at 4.6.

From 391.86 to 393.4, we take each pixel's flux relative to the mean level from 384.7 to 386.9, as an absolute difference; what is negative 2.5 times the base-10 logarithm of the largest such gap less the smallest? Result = -1.5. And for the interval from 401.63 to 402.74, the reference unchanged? 0.1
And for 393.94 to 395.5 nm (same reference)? 0.0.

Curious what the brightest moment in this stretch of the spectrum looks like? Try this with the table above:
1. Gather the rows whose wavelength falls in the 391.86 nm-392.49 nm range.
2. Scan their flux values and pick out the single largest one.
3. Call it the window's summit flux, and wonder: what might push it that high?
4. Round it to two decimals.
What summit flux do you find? 4.66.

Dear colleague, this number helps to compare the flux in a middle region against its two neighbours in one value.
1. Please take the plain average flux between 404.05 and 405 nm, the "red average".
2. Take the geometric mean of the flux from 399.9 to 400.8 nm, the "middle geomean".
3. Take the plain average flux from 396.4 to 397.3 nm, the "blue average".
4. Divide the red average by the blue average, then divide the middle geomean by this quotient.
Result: 2.0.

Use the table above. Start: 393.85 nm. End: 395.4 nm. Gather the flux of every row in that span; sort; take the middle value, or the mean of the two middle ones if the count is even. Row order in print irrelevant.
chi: 4.3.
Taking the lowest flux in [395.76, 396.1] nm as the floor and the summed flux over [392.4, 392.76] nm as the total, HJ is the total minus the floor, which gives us 12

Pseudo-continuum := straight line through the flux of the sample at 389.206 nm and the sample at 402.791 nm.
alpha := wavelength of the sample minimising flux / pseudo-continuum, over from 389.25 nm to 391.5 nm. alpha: 390.553 nm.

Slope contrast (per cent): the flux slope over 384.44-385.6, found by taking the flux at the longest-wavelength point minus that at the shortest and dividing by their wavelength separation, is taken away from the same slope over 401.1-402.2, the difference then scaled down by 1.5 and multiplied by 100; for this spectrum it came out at 16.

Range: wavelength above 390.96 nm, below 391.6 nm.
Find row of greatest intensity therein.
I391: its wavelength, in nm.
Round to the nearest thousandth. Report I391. 391.183 nm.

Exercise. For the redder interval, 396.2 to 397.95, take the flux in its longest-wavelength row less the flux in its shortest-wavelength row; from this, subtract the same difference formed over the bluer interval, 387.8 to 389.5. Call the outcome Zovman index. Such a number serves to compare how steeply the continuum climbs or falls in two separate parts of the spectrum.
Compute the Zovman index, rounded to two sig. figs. 1.8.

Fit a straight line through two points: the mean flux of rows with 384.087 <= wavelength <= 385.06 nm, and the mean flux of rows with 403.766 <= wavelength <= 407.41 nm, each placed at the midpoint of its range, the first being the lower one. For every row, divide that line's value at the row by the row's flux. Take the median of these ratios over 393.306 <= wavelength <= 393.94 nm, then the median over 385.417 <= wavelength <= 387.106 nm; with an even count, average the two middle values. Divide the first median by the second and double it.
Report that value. 5.62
